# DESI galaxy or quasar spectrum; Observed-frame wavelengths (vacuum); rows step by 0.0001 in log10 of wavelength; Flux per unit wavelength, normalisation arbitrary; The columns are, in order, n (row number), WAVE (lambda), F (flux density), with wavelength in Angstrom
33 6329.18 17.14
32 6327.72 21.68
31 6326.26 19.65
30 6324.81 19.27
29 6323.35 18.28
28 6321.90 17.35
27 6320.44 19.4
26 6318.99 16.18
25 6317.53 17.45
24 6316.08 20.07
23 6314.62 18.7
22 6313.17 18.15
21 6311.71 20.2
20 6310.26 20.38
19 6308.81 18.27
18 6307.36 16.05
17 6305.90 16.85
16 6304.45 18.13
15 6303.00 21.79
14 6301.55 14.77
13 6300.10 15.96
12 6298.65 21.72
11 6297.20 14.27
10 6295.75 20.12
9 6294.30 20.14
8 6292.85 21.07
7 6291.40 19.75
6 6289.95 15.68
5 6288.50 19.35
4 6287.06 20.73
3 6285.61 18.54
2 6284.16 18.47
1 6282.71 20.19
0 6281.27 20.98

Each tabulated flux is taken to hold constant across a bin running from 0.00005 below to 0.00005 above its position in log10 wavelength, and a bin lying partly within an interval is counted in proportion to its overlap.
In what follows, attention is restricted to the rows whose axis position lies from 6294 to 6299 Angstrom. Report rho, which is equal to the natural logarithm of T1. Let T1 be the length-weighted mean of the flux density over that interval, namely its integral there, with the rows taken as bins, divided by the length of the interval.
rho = 2.93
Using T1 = 18.77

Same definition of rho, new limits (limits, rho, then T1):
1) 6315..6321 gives 2.90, 18.26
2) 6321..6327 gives 2.93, 18.67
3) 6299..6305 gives 2.89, 17.91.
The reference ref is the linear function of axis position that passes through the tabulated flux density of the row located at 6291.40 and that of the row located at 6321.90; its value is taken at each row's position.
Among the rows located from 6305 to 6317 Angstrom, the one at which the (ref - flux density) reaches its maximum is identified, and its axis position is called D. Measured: 6307.36 Angstrom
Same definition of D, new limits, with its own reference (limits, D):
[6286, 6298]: 6297.20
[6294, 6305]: 6297.20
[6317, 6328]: 6318.99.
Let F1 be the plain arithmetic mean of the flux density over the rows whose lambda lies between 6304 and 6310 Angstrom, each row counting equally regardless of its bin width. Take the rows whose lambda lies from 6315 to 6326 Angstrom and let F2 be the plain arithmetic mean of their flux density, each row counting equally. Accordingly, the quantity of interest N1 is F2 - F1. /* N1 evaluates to 1.0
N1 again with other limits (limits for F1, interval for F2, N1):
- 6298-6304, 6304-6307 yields -1.1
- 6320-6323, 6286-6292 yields 0.5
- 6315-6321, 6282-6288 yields 1.2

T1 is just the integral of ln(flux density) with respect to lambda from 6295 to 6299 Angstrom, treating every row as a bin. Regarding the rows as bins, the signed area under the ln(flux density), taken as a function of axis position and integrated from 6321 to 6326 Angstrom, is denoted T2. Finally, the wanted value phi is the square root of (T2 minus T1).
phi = 1.73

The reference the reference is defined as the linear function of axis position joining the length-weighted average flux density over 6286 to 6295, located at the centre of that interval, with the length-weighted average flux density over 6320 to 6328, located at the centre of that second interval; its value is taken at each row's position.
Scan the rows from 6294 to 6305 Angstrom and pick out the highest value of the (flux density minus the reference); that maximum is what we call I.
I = 2.5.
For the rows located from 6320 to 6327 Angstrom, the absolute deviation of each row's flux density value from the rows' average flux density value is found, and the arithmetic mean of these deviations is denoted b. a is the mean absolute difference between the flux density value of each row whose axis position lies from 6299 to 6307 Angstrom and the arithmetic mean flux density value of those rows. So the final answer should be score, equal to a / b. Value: 2.5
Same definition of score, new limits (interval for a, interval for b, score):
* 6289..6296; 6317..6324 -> 1.7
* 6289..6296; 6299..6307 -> 0.7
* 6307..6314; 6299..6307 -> 0.7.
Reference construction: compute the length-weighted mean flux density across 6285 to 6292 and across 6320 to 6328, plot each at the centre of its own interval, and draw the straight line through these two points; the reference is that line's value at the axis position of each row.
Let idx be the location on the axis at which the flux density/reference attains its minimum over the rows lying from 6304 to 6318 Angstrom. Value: 6307.36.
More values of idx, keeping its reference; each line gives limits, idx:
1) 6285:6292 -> 6289.95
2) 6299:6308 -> 6301.55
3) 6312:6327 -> 6318.99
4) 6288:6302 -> 6297.20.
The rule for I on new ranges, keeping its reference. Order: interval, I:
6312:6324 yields 0.9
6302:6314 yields 2.5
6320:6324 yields 0.2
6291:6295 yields 1.7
